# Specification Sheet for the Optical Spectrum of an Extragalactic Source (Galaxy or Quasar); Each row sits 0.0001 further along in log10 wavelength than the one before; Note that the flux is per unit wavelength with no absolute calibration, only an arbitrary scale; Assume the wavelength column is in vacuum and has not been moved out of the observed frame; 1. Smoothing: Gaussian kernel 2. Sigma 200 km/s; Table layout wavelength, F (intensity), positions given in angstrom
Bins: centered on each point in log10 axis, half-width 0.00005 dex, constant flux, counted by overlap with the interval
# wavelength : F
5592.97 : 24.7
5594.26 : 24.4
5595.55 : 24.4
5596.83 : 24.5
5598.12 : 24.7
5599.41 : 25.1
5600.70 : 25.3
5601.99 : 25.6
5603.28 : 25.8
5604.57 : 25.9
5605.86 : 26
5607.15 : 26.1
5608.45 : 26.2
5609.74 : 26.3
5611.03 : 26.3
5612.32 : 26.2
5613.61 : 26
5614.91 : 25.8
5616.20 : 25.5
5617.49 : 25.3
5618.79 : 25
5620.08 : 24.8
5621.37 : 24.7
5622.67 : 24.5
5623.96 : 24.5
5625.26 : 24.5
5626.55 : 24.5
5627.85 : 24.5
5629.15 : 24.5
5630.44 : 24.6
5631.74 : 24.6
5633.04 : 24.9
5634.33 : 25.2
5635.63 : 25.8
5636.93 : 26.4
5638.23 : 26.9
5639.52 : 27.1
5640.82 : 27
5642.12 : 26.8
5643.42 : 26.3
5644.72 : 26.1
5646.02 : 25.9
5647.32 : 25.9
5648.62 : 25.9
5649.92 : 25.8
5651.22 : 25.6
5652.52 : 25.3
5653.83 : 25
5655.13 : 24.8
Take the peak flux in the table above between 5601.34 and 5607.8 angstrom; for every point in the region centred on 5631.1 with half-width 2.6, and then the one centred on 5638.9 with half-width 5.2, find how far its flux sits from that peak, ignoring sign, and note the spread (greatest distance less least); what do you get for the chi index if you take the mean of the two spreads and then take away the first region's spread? 0.2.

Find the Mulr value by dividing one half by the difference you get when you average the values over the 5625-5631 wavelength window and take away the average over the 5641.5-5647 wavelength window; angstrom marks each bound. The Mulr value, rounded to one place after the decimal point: -0.3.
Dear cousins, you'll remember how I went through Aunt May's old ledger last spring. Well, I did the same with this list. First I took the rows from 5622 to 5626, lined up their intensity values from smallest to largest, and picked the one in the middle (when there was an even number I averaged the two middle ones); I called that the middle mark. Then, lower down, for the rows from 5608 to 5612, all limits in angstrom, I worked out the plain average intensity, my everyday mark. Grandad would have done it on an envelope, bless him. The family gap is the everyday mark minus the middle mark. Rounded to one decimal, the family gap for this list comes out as 1.8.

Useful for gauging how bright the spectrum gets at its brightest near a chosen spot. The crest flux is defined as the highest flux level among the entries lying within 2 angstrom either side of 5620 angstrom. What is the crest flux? 25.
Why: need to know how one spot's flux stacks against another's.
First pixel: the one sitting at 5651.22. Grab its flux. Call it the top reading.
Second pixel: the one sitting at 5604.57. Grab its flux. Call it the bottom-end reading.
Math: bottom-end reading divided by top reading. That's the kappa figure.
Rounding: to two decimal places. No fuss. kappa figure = 1.01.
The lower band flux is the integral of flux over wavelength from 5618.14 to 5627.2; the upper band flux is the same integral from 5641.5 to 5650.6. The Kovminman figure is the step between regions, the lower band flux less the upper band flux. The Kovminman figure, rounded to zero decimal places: -14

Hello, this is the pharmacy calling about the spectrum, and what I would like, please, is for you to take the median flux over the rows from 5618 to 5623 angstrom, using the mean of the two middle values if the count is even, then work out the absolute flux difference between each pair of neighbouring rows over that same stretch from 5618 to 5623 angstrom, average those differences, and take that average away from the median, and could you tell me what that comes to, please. 24.6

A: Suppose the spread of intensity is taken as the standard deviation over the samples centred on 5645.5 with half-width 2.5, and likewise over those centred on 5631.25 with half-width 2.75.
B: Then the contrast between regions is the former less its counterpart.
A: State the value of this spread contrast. 0.02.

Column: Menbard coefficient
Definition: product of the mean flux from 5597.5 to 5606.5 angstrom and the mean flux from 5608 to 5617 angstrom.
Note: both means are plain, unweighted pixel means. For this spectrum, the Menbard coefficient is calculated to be 664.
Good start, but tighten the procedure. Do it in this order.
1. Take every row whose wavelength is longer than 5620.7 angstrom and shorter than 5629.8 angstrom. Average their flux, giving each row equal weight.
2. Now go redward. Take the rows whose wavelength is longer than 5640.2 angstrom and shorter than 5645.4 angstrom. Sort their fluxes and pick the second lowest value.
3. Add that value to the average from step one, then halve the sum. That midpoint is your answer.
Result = 25.4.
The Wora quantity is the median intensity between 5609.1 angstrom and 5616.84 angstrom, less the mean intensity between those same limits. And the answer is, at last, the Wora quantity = 0.08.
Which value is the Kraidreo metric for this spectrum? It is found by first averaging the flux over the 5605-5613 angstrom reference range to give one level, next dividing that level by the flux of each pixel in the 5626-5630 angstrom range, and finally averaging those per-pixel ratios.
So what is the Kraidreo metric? 1.07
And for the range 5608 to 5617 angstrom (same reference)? 1.01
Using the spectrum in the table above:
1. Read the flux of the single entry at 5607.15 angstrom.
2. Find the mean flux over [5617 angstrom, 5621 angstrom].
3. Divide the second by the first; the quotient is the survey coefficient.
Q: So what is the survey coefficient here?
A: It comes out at 0.96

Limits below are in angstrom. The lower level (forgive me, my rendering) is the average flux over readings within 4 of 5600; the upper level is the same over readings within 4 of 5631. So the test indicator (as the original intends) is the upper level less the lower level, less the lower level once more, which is -25.6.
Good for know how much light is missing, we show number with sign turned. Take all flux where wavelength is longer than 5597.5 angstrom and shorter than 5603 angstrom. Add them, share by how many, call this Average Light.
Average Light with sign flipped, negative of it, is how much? -25.2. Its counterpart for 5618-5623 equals -24.8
